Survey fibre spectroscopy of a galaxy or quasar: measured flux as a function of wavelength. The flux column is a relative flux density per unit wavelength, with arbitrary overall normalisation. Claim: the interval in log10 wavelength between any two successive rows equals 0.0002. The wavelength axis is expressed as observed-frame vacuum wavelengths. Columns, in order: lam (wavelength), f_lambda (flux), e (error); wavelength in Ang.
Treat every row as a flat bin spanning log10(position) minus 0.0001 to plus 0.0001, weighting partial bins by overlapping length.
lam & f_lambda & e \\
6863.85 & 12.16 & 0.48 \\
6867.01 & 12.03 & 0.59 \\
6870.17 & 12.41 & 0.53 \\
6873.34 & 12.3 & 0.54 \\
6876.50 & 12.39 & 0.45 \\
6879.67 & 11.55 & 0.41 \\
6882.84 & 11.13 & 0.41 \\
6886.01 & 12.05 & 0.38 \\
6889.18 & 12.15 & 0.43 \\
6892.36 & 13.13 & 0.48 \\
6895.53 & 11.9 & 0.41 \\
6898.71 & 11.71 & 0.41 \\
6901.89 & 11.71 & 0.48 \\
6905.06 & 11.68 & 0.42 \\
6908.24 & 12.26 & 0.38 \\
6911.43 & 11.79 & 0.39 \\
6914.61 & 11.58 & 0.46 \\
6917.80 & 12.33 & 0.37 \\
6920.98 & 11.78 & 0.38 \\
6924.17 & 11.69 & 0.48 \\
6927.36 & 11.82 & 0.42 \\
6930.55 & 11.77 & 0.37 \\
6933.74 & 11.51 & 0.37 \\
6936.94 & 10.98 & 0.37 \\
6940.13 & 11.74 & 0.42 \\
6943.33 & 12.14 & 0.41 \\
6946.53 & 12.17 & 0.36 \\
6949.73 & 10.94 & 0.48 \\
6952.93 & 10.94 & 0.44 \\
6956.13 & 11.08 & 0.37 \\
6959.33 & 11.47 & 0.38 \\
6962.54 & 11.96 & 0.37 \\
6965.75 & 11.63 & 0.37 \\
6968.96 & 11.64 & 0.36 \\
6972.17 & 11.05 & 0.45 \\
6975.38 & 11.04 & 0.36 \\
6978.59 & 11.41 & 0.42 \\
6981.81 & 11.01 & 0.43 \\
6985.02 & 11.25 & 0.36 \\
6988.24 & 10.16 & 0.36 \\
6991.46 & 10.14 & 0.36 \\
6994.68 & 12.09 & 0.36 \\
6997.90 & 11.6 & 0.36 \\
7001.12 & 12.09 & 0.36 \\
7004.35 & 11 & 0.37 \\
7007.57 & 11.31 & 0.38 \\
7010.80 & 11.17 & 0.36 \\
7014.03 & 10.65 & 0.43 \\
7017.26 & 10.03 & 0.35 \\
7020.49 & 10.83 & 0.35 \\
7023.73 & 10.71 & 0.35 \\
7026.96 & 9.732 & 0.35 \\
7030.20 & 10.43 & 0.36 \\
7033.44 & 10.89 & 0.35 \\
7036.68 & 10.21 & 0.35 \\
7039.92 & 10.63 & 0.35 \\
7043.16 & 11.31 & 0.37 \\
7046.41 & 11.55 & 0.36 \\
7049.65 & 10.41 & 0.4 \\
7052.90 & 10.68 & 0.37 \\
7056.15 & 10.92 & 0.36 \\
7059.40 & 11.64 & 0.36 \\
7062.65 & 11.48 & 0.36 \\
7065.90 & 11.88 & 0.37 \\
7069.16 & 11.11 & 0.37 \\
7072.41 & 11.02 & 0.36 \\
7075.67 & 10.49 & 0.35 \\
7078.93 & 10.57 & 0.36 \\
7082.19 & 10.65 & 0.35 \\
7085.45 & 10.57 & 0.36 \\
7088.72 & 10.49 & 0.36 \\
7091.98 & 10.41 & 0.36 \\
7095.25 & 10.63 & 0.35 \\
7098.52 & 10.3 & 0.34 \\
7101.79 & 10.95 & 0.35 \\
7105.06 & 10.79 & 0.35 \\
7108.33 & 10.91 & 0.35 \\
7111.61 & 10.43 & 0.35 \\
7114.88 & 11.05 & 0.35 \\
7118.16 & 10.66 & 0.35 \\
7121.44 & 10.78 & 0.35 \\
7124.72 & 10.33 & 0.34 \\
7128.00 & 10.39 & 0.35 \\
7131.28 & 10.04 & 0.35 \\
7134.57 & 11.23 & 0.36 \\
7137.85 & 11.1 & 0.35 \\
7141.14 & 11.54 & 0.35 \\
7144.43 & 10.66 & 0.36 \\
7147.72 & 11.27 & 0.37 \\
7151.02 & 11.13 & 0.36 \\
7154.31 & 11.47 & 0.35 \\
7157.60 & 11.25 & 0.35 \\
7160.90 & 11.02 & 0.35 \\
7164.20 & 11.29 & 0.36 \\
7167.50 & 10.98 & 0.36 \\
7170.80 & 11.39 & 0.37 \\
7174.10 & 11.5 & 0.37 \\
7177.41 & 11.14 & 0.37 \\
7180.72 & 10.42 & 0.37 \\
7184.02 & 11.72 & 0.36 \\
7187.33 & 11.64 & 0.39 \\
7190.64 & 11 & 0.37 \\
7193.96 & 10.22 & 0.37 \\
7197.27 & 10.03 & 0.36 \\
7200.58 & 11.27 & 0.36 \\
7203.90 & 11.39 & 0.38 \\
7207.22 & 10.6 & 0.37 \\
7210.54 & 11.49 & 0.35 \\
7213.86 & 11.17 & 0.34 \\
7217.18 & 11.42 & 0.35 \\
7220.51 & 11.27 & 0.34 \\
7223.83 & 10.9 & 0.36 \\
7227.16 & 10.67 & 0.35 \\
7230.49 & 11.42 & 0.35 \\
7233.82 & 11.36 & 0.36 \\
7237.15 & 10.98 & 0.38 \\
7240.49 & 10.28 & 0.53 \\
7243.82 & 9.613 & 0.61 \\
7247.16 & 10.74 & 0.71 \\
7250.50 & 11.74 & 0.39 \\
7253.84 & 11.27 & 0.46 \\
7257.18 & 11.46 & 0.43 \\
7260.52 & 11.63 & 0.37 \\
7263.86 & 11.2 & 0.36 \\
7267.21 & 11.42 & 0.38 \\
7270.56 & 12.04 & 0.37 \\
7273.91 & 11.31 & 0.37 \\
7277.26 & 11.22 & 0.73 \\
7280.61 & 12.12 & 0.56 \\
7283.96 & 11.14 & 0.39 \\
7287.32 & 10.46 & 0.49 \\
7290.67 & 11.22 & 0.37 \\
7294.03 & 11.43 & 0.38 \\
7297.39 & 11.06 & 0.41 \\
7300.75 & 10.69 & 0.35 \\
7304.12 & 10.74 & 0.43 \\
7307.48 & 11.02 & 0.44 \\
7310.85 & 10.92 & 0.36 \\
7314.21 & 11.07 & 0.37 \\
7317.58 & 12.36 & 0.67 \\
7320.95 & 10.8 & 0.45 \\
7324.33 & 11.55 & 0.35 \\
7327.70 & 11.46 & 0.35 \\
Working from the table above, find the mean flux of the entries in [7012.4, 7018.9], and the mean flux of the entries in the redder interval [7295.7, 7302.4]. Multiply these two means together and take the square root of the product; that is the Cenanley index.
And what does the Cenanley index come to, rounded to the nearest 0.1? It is 10.6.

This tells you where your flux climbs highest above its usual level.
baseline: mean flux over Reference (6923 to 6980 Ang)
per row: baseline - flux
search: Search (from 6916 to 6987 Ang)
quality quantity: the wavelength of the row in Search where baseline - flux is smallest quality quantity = 6917.80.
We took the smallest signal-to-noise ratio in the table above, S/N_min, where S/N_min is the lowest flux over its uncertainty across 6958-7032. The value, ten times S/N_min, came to 246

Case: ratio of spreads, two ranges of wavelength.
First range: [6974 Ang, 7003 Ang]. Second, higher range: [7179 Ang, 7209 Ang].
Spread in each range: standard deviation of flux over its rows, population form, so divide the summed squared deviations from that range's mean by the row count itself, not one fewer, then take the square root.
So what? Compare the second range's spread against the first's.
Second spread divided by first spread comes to 0.88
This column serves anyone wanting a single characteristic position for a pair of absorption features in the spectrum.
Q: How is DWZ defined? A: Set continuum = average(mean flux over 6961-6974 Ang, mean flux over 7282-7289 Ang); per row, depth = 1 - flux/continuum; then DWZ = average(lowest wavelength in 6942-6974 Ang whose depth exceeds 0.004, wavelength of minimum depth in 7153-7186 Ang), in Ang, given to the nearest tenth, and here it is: 7066.9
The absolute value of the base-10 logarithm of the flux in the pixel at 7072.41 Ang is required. 1.04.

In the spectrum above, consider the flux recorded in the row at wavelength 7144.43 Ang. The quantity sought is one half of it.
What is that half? 5.33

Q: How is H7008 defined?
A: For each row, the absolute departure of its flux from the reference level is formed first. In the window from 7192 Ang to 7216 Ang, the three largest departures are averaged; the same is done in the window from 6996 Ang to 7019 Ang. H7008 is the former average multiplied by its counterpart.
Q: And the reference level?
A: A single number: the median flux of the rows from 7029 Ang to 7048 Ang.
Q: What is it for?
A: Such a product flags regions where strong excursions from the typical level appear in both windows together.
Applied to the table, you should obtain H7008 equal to 0.67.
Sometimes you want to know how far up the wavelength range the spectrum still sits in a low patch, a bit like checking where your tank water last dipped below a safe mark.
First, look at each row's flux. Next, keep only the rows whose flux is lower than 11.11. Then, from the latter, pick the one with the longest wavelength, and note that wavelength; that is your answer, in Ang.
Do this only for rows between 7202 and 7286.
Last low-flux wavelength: 7247.16 Ang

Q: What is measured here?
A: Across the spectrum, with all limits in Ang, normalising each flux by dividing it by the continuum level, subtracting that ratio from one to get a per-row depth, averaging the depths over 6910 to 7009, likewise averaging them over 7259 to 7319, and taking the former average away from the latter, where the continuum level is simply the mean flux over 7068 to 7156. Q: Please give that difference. 0.02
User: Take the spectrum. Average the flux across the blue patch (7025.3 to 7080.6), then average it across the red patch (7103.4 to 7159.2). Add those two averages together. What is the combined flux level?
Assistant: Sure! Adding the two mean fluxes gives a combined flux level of 21.8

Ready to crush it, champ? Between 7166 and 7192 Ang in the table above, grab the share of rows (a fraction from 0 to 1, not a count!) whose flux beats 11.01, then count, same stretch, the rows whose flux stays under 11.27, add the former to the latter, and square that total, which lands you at 21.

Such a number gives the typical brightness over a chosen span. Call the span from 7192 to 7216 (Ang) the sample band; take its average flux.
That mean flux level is 10.9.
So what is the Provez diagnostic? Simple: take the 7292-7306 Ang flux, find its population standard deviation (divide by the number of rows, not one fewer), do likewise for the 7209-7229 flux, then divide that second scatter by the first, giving 1.0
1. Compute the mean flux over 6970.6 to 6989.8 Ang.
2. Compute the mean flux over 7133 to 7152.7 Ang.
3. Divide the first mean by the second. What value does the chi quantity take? 0.985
